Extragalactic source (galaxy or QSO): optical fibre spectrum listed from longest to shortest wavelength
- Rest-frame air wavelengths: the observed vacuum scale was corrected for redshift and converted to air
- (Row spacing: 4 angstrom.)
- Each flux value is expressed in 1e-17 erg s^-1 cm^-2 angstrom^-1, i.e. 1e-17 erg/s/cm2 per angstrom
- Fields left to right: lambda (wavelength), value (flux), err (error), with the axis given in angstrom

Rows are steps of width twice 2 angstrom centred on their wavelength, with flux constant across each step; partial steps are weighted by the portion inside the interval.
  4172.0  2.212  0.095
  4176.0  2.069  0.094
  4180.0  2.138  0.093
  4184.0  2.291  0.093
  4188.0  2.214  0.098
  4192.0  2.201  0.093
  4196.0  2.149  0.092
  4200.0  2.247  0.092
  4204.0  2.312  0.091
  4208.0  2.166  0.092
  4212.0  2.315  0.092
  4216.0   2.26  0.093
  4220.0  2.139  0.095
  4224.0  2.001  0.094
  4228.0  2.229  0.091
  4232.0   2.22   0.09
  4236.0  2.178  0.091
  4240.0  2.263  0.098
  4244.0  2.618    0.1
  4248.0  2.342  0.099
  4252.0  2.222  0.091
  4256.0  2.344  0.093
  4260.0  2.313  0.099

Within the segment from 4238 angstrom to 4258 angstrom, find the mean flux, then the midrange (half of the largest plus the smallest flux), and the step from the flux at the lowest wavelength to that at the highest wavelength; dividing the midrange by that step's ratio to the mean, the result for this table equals 70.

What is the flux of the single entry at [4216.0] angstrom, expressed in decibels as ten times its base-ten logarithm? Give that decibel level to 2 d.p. 3.54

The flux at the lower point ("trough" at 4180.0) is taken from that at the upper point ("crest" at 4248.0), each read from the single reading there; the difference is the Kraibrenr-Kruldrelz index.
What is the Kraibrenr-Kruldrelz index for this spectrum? 0.20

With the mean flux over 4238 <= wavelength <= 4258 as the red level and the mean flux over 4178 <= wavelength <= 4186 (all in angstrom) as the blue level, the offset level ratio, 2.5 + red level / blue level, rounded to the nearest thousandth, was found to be 3.565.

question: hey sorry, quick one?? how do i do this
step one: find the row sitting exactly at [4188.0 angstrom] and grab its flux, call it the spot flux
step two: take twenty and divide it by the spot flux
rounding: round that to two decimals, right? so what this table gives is 9.03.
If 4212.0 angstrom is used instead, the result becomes 8.64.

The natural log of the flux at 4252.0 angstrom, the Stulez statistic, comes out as 0.80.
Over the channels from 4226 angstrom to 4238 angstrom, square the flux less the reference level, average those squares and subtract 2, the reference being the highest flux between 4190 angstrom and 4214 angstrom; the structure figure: -1.99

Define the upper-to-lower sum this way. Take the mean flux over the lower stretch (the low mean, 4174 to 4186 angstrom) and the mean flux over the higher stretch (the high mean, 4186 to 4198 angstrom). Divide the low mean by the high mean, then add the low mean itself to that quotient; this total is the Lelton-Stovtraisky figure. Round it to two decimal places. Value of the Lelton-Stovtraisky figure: 3.16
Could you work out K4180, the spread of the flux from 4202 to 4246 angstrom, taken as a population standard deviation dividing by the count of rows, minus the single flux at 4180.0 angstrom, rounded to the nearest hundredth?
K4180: -1.99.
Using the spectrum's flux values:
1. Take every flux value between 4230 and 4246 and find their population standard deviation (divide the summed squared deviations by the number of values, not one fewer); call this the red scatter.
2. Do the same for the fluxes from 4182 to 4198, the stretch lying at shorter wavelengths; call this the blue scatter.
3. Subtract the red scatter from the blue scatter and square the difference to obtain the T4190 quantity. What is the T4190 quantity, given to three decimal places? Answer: 0.015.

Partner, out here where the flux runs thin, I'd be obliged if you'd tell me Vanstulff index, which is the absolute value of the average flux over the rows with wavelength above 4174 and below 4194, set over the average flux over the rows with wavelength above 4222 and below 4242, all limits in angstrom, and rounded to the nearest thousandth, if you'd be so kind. 1.002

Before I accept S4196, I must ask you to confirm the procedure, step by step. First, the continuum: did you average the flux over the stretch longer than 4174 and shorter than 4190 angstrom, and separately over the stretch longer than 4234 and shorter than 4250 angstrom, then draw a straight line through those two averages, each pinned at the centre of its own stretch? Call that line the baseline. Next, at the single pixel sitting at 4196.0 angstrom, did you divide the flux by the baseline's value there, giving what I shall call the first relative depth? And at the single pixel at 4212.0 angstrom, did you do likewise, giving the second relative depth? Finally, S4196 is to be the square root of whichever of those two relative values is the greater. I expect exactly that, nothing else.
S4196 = 1.01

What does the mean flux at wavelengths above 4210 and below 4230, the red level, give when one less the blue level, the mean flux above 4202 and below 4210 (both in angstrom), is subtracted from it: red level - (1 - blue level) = 3.43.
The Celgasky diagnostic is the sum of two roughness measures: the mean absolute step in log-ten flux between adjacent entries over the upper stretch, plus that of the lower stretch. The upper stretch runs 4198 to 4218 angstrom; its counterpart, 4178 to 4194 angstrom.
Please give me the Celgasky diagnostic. 0.0358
